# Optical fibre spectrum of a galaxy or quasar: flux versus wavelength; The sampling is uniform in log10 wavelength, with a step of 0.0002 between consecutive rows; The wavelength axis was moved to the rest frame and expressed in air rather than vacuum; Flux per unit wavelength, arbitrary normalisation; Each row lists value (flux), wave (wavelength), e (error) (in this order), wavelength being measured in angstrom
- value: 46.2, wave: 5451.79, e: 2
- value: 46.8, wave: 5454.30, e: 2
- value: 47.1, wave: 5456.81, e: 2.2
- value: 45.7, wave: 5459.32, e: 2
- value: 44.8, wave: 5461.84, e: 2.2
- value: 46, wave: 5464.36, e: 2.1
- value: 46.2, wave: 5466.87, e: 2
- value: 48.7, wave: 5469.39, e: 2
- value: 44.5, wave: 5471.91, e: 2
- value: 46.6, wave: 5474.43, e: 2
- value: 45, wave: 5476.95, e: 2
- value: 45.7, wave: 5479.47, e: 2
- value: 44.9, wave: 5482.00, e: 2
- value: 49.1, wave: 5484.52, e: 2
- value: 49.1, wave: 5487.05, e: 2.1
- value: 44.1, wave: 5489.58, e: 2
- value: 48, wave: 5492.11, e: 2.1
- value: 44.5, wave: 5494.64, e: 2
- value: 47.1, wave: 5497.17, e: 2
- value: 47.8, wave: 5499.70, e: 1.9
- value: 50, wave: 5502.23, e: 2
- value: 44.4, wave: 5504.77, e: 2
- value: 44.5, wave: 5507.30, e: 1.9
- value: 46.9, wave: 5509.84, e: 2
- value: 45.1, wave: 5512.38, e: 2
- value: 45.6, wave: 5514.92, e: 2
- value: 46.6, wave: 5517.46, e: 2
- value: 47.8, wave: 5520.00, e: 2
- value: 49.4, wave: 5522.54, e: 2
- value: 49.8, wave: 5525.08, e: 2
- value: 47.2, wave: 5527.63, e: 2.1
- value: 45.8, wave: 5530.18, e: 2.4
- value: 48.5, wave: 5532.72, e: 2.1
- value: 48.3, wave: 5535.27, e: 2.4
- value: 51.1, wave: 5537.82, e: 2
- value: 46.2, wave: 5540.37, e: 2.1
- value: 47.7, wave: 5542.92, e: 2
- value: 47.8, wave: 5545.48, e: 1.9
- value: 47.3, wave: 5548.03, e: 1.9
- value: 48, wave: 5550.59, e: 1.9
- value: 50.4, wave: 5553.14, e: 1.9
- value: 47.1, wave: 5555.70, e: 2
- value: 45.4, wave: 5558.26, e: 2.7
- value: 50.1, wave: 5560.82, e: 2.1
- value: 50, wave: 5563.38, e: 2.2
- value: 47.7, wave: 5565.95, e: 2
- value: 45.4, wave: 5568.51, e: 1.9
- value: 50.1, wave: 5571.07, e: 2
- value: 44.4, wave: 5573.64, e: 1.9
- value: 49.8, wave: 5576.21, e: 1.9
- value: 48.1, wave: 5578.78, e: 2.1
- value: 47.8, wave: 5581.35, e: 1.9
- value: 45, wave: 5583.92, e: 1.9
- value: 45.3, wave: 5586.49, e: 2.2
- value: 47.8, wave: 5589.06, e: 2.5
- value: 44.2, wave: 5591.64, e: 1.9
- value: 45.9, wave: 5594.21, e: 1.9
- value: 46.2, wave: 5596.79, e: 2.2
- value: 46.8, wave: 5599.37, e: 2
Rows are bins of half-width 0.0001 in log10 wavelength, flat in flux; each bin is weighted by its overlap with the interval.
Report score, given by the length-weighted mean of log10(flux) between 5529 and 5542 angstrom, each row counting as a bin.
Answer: 1.682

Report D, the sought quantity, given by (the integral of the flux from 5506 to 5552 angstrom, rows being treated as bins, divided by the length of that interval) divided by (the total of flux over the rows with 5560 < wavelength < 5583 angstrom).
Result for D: 0.11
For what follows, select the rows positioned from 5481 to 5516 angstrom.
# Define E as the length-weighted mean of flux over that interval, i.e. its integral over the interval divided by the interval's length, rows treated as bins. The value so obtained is 46.5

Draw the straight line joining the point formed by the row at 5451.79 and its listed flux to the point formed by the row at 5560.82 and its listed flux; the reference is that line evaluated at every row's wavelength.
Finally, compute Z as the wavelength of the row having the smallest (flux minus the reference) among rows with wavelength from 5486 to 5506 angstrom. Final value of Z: 5504.77 angstrom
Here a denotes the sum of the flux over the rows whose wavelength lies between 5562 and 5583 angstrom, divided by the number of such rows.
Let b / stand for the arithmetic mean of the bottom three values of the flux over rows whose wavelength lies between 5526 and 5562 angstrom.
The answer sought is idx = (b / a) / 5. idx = 0.191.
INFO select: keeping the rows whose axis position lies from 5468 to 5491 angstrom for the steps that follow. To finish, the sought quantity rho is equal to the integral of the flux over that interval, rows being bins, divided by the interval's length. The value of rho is 46.4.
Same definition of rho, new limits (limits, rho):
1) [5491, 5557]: 47.4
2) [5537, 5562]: 48.0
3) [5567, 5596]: 46.7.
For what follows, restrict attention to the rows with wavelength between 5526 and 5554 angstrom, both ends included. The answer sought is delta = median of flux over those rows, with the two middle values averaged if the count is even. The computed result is 47.8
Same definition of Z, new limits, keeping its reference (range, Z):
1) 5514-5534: 5530.18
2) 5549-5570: 5568.51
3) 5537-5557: 5540.37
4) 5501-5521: 5504.77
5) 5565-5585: 5573.64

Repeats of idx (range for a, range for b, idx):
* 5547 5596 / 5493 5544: 0.188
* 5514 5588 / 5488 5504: 0.190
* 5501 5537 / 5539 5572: 0.194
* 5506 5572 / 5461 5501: 0.186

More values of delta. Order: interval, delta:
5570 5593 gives 47.8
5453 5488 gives 46.1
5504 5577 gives 47.7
